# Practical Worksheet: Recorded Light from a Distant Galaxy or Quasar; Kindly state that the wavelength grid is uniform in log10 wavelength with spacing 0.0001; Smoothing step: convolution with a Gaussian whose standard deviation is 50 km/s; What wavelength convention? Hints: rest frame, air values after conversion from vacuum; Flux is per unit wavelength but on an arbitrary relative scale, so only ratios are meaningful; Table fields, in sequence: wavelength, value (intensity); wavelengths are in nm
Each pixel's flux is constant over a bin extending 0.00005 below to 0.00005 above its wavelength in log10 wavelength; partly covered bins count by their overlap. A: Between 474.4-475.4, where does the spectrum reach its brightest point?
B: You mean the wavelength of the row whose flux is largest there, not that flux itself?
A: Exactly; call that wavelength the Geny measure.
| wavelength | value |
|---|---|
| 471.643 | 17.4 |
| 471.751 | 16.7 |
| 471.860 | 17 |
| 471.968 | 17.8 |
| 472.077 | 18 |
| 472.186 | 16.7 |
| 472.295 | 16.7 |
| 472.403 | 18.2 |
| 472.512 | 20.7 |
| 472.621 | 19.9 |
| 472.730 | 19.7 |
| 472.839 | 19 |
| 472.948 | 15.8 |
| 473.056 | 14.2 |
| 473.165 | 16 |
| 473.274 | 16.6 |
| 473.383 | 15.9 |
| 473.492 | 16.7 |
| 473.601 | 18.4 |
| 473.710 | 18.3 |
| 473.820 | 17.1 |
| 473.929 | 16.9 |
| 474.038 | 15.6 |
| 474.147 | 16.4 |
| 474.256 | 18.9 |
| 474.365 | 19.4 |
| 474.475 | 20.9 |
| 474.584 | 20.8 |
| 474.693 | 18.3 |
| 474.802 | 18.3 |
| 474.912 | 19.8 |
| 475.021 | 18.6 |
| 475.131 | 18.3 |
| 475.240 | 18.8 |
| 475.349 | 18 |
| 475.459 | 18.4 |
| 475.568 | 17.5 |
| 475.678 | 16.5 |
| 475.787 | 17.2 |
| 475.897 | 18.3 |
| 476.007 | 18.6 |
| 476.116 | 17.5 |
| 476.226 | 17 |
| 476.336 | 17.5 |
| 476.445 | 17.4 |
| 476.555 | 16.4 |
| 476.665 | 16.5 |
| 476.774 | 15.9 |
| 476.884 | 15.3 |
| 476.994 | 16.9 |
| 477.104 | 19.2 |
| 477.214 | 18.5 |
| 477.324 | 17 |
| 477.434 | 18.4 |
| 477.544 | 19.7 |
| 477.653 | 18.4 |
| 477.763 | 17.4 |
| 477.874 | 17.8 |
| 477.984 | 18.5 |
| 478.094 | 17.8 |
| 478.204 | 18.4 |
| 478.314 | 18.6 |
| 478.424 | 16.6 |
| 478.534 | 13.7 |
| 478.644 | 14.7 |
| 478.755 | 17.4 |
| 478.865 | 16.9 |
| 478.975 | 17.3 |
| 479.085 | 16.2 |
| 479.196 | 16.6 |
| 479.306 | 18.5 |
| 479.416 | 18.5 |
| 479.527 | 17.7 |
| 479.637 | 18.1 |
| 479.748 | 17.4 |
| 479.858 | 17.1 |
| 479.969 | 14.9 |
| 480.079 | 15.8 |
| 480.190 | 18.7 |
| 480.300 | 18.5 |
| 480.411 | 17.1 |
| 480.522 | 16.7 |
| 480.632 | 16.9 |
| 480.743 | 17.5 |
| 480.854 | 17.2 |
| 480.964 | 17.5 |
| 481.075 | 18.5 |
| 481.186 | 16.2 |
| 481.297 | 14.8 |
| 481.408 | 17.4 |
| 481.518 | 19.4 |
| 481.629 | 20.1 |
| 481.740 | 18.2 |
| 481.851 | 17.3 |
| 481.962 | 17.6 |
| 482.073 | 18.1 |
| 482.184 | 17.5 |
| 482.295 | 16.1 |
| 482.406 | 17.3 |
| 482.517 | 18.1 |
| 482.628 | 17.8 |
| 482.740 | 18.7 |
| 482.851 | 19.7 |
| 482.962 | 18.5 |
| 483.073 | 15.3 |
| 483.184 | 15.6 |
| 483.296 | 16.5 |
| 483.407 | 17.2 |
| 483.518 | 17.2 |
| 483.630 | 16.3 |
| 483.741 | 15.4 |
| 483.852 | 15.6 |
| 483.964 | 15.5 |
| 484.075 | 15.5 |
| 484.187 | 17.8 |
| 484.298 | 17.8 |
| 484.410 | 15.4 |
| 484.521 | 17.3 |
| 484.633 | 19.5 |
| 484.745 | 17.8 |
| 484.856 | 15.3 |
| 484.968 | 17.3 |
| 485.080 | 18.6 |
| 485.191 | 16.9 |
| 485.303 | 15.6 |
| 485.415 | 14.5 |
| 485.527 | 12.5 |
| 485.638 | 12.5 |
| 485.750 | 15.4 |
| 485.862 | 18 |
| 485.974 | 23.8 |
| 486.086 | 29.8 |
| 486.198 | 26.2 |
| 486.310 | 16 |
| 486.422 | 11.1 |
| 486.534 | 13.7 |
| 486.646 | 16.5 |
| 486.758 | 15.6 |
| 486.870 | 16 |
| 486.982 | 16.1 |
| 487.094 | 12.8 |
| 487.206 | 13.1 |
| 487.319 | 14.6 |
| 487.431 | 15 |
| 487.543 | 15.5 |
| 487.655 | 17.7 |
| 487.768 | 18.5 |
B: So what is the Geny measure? 474.475 nm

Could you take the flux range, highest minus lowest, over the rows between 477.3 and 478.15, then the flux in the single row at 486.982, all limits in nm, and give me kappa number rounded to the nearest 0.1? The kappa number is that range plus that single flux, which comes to 18.8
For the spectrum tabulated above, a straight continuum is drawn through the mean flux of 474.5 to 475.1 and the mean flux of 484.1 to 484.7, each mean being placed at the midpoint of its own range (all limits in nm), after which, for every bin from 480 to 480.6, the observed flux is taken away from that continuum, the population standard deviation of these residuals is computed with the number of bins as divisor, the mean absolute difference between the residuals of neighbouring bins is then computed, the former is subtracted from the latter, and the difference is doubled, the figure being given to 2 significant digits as 0.23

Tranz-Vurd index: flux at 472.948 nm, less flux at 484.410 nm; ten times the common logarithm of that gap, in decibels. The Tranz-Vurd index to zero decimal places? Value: -4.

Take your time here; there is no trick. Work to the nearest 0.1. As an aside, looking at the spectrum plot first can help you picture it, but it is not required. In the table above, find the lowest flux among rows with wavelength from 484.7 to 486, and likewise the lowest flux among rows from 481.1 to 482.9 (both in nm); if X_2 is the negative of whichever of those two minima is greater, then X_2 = -14.8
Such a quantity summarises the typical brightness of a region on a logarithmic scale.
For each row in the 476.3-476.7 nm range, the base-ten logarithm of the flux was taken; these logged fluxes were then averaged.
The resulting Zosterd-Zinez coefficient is 1.23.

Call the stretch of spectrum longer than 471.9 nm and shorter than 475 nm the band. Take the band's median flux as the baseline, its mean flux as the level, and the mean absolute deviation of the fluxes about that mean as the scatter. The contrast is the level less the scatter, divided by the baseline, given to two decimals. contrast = 0.91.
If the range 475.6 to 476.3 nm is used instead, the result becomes 0.97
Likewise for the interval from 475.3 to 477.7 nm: 0.95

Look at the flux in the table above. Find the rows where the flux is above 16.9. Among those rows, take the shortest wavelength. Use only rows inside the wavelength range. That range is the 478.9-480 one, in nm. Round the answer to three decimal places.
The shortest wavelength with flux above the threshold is 478.975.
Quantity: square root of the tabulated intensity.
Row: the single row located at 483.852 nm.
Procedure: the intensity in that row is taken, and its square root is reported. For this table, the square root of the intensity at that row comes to 3.95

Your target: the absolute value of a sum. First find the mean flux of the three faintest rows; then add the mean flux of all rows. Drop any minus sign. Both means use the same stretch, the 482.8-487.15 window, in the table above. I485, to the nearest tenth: 28.9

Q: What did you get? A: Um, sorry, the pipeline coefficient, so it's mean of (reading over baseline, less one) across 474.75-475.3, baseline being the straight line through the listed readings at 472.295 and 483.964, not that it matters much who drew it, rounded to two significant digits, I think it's 0.14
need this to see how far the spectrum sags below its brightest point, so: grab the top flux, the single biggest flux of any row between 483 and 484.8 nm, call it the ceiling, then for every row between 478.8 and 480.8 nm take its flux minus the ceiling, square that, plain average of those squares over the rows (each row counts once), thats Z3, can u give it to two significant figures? 6.1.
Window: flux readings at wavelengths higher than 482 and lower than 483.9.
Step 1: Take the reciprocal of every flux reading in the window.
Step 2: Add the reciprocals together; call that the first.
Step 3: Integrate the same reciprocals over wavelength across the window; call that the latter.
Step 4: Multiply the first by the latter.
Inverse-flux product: 0.111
